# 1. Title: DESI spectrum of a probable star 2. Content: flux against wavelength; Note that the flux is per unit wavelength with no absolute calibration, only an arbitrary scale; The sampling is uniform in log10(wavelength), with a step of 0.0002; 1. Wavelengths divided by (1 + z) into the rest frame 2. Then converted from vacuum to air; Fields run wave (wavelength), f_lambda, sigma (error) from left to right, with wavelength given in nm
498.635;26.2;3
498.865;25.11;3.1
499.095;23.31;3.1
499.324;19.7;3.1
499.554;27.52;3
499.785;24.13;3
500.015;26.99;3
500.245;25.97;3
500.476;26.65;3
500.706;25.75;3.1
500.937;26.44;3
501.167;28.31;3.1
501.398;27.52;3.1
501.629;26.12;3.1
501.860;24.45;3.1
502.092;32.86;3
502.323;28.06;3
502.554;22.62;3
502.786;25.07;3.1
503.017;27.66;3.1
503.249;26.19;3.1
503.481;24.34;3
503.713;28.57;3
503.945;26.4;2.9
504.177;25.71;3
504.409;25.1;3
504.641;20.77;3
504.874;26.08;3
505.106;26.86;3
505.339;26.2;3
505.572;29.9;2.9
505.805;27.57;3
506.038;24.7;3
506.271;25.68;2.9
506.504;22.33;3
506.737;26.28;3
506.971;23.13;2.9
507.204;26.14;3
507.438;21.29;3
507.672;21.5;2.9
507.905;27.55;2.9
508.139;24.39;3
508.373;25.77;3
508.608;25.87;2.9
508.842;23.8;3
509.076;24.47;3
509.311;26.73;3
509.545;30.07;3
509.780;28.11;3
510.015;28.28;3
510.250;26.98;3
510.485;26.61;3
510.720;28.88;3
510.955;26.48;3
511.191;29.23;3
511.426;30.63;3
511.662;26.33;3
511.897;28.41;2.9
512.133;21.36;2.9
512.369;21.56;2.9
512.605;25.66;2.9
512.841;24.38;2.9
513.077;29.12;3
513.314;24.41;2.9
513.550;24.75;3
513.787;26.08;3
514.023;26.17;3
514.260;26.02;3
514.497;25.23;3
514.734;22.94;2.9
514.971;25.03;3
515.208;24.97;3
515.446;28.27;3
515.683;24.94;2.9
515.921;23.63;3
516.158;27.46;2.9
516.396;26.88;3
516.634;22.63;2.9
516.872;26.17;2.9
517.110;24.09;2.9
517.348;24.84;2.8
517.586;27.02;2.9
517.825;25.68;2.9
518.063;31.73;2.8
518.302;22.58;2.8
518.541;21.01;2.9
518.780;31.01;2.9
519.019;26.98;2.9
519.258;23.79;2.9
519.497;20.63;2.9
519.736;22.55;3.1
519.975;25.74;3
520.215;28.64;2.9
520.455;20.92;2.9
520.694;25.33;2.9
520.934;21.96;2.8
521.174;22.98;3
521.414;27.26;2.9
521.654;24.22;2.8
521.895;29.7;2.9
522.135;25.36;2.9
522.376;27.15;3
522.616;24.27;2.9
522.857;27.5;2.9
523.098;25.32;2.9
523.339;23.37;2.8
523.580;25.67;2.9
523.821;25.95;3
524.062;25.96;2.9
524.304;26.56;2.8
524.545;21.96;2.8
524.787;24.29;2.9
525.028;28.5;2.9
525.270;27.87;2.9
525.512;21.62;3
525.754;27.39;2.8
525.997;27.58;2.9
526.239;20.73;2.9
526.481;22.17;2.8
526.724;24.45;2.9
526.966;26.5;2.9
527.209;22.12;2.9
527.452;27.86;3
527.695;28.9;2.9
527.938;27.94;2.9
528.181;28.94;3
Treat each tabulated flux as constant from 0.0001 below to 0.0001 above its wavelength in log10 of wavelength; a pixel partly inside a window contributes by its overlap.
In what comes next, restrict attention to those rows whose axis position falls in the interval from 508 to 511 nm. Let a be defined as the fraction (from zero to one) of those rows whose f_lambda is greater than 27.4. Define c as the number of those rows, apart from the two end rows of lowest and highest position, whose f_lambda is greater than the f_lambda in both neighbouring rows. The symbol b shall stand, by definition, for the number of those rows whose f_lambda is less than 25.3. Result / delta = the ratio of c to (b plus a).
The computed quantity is 1.21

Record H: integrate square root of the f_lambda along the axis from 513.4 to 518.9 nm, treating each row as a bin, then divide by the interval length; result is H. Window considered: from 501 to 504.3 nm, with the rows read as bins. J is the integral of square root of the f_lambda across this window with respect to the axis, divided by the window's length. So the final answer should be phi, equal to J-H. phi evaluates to 0.11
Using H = 5.05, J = 5.16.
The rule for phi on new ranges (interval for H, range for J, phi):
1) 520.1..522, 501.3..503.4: 0.16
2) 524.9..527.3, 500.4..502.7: 0.19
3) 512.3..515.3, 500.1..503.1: 0.15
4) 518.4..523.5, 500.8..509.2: 0.07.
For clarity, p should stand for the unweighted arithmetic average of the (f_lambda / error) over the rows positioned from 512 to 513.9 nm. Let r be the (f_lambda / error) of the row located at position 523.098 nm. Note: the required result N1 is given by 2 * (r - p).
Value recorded 0.7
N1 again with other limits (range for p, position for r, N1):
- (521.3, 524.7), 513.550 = -1.3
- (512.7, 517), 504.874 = 0.2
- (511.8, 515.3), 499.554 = 1.4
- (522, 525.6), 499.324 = -4.8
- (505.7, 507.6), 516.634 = -1.0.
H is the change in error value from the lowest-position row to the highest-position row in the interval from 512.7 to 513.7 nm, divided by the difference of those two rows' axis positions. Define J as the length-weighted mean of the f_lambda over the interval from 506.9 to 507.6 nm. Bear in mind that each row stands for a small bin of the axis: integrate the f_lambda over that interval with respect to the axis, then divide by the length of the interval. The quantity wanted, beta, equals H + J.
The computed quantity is 23.6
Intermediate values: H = 0.14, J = 23.4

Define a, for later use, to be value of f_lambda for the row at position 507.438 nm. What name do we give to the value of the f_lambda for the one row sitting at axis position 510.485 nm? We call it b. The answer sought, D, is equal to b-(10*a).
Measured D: -186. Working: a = 21.29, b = 26.61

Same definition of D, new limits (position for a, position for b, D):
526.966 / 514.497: -240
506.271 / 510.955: -230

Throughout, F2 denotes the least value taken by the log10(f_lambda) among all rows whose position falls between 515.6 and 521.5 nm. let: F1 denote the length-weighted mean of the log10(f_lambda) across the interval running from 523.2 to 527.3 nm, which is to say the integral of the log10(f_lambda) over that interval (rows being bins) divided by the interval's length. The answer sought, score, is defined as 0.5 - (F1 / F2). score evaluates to -0.560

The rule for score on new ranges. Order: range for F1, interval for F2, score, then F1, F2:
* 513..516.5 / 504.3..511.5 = -0.569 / 1.41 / 1.32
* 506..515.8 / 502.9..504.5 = -0.516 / 1.41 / 1.39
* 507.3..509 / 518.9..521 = -0.553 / 1.38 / 1.31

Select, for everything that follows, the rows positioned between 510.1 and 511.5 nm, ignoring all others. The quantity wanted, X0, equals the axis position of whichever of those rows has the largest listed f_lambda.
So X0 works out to 511.426 nm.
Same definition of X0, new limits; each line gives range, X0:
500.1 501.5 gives 501.167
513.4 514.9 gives 514.023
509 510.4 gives 509.545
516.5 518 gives 517.586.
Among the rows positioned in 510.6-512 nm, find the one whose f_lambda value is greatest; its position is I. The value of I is 511.426 nm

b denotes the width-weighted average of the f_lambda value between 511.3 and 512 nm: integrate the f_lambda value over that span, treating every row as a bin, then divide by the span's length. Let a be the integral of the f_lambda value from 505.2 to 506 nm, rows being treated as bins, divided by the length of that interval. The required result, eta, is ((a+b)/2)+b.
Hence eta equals 56.5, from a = 27.5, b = 28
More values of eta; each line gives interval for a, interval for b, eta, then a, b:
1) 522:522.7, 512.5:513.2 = 52.5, 25.8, 26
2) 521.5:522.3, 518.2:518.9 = 50.6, 26.5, 25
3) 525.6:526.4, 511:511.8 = 55.2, 24.9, 29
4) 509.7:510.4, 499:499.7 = 49.2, 27.7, 24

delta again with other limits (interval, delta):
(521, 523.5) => 0.95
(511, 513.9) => 0.75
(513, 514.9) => 0.24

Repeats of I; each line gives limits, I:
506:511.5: 511.426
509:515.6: 511.426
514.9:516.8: 515.446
